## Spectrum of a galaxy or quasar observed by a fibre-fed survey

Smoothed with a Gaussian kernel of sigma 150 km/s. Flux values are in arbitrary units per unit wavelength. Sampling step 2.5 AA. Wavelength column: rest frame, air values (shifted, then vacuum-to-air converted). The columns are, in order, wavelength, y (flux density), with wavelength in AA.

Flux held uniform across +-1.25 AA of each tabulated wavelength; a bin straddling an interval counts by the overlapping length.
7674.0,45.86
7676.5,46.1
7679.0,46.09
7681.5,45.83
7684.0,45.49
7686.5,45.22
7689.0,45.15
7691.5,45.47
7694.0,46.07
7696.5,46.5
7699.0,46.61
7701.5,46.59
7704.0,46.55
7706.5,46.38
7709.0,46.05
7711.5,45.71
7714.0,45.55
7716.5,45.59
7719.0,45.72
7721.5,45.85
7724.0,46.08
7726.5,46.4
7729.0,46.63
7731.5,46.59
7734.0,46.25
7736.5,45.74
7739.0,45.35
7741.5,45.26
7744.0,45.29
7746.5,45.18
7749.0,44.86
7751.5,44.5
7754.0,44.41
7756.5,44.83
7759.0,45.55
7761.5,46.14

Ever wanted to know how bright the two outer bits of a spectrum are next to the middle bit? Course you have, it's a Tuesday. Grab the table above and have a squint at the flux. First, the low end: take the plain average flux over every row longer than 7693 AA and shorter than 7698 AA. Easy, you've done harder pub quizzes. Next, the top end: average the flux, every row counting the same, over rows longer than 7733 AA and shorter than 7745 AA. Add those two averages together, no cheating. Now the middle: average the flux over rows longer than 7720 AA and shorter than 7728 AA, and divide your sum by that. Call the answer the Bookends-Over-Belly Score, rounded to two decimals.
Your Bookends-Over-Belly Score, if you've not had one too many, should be 1.99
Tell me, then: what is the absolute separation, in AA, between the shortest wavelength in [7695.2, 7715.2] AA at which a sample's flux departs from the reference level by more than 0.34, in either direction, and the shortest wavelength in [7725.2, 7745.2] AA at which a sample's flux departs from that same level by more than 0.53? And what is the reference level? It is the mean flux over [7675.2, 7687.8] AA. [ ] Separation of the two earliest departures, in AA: 30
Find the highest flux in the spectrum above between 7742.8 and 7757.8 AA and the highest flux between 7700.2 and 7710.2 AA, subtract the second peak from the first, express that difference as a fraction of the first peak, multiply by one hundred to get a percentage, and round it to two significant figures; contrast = -2.9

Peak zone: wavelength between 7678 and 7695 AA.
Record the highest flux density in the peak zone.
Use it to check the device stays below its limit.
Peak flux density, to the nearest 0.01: 46.09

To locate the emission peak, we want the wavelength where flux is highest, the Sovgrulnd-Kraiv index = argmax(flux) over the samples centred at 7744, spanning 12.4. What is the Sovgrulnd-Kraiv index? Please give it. 7739.0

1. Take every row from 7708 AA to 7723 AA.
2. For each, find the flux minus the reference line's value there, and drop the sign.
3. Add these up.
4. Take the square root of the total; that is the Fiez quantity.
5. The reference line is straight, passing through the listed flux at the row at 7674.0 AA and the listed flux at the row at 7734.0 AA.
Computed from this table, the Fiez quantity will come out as 1.5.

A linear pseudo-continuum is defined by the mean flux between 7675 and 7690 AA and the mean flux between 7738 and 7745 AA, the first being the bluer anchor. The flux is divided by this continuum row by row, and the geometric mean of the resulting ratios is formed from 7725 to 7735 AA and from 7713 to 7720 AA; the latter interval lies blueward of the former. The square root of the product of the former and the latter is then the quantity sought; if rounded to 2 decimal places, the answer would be 1.01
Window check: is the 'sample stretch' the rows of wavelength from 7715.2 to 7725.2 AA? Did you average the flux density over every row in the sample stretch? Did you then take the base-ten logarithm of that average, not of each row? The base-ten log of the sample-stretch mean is 1.66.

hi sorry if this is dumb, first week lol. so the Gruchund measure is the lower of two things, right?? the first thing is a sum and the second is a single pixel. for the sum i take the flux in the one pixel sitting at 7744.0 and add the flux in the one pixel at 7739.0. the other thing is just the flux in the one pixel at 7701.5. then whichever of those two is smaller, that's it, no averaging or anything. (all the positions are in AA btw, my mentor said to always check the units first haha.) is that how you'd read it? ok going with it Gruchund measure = 46.59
